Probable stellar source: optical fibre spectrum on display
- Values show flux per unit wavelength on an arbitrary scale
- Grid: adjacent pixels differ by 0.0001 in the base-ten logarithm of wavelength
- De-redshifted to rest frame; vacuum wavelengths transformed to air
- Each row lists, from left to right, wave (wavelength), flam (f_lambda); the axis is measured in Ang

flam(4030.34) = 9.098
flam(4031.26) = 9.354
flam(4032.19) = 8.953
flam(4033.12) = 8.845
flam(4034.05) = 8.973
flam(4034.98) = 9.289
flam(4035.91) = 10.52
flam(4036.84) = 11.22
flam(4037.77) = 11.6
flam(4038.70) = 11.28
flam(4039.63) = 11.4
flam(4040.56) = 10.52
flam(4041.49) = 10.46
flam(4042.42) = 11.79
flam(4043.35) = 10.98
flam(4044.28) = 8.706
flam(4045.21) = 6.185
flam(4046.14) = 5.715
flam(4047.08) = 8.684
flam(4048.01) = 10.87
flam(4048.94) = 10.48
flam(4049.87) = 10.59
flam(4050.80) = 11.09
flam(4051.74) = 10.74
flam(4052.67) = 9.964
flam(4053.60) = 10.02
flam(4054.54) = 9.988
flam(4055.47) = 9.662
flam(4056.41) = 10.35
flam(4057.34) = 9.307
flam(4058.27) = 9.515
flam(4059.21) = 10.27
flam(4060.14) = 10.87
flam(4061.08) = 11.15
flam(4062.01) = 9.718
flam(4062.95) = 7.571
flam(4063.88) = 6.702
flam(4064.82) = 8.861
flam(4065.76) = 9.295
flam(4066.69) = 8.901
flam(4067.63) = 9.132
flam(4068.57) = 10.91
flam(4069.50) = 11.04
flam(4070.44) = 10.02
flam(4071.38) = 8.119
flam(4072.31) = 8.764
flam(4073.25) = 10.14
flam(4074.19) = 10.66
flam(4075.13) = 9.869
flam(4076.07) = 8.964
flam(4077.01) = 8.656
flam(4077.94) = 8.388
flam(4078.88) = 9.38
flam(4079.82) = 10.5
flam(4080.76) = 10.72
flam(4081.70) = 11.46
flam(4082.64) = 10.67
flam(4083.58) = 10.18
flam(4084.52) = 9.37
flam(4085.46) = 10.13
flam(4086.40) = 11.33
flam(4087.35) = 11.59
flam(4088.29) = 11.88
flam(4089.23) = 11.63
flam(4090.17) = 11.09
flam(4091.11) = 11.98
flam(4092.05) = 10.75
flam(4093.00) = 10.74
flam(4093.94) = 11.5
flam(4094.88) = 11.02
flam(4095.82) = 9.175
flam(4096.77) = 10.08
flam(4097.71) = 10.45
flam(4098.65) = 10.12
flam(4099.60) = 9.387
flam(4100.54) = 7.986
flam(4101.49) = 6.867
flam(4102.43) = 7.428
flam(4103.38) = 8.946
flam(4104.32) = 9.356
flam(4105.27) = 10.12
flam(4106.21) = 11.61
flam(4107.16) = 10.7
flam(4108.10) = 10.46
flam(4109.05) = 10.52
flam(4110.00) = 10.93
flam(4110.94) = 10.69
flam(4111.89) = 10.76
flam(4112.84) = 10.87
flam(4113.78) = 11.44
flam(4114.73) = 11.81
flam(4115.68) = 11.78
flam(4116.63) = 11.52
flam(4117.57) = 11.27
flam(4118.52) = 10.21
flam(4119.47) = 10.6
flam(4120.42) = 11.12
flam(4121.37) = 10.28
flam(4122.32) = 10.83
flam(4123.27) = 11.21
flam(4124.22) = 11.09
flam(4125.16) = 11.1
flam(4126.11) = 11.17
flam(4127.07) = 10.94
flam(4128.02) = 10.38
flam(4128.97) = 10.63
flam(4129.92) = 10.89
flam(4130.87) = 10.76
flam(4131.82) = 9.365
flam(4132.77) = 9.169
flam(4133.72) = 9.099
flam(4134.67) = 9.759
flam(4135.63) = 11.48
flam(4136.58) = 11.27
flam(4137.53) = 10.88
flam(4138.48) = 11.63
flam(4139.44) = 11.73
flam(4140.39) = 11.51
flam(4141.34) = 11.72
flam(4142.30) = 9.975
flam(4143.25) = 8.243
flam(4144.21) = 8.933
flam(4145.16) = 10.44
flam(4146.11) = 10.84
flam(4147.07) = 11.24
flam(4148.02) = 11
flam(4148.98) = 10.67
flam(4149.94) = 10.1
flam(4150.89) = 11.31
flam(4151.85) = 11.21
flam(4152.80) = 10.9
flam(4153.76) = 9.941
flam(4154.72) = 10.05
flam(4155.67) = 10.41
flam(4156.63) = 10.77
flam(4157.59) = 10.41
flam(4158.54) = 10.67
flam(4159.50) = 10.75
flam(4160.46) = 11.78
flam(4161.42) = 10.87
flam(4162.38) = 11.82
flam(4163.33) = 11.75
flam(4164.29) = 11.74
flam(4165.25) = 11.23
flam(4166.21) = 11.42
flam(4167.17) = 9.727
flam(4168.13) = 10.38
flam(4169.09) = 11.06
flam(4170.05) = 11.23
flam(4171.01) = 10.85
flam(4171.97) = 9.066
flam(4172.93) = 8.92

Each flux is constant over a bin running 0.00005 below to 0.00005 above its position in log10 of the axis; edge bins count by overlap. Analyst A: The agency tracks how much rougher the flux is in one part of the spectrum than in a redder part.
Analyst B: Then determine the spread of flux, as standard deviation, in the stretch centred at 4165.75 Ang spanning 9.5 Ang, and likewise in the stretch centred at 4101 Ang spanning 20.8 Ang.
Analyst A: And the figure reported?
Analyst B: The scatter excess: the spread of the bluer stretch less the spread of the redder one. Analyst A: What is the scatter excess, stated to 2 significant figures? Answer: 0.66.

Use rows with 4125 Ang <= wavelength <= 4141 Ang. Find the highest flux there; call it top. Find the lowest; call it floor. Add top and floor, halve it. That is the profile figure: 10.4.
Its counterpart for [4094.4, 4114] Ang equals 9.2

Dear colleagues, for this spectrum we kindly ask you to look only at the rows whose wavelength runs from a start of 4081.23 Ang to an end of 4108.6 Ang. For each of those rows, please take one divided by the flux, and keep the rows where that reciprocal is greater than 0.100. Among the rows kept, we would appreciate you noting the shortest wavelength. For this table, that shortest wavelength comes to 4084.52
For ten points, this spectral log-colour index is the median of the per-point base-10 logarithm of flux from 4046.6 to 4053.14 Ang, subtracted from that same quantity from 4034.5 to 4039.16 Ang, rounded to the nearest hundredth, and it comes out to 0.03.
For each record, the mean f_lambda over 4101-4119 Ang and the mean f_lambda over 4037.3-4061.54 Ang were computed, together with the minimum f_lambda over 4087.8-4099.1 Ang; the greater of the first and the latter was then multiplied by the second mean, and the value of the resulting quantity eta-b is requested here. 105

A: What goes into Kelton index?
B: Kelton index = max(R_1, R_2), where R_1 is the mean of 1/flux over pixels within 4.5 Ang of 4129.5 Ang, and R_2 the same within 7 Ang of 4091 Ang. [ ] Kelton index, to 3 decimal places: 0.097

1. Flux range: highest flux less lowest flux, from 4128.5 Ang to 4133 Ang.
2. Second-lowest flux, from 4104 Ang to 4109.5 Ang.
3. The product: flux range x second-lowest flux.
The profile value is 17.4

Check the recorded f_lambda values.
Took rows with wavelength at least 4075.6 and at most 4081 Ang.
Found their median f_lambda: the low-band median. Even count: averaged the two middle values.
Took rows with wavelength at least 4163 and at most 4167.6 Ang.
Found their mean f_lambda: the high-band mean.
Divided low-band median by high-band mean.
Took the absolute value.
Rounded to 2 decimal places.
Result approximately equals 0.82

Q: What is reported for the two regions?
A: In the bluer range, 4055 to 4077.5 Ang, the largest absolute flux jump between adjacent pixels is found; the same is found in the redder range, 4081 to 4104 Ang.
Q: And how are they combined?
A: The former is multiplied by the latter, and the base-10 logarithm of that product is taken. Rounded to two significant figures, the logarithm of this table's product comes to 0.60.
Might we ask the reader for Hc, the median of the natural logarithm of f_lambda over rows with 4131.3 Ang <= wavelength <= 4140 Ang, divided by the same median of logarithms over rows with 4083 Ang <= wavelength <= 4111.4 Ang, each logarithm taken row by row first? 1.02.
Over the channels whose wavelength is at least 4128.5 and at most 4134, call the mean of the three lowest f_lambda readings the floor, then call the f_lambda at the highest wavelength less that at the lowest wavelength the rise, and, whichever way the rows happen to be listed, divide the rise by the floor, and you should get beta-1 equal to -0.17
